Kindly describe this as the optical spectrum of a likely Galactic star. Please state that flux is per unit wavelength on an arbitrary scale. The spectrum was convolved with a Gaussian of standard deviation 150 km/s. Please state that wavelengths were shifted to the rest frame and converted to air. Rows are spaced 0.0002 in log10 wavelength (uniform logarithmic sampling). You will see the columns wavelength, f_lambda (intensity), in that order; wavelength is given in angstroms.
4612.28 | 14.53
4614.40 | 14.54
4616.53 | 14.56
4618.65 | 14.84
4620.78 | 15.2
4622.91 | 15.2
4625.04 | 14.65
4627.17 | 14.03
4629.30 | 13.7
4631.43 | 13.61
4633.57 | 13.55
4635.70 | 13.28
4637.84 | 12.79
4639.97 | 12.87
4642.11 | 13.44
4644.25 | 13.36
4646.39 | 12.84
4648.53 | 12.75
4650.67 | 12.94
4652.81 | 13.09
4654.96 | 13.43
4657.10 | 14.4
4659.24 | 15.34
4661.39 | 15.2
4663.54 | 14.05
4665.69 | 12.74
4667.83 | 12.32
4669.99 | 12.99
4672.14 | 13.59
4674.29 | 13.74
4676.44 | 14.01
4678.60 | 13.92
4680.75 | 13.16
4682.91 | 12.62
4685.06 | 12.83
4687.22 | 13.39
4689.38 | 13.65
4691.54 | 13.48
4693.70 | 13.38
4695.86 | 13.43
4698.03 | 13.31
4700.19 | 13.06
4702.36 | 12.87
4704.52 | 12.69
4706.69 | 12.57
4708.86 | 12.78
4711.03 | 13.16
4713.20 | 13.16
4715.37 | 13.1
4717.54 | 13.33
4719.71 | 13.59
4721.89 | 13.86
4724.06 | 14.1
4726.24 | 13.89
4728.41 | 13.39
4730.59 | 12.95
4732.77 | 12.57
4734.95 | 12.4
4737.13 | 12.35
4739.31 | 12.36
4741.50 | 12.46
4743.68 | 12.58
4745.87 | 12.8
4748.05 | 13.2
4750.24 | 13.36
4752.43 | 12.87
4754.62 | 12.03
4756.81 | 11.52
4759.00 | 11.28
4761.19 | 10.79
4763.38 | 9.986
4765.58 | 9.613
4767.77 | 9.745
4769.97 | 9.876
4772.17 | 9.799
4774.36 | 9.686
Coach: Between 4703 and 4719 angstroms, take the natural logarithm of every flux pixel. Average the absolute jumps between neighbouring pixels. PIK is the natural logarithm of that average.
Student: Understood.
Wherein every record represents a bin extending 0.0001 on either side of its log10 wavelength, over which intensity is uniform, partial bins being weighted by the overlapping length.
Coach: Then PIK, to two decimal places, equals -4.35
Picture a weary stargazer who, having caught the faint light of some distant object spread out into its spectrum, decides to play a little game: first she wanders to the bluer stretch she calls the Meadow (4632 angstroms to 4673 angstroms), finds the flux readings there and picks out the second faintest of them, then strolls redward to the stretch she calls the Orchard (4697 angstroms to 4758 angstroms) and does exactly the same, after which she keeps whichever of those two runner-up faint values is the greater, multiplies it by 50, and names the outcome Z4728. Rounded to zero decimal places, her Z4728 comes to 637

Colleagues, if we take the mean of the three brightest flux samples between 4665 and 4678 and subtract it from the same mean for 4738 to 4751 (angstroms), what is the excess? -0.66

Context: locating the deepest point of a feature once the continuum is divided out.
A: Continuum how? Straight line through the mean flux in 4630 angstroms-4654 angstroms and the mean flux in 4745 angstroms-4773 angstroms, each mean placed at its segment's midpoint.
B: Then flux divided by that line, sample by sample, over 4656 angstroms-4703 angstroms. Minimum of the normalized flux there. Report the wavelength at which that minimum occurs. 4667.83 angstroms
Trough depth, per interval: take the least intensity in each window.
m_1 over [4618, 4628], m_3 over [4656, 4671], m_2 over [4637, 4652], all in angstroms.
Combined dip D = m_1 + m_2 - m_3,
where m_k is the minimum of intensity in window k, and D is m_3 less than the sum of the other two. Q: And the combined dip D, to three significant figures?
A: 14.5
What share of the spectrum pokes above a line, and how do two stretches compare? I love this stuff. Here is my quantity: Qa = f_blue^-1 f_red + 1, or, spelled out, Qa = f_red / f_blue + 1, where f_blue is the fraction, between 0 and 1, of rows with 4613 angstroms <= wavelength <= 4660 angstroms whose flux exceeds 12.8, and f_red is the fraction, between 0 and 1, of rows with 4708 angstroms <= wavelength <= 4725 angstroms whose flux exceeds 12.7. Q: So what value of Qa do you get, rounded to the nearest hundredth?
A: 2.10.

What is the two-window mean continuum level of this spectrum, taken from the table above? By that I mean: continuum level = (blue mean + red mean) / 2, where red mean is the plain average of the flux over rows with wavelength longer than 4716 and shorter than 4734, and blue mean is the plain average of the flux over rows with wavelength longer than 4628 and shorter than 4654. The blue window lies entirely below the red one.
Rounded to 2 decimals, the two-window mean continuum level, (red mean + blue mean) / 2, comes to 13.32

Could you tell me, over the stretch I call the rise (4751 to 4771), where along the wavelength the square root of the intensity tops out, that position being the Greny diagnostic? 4752.43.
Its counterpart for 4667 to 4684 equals 4676.44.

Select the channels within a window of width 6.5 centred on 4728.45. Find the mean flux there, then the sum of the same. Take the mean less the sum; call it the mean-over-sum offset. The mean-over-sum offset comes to -26.8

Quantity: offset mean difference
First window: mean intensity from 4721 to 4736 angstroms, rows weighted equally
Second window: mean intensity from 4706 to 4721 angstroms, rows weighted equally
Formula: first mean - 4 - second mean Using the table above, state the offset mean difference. -3.8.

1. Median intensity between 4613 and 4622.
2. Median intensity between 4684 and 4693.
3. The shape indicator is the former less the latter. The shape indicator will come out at 1.3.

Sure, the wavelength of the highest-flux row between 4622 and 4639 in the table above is 4622.91 angstroms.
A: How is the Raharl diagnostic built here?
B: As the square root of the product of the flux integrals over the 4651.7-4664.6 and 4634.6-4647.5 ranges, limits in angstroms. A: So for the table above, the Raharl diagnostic 176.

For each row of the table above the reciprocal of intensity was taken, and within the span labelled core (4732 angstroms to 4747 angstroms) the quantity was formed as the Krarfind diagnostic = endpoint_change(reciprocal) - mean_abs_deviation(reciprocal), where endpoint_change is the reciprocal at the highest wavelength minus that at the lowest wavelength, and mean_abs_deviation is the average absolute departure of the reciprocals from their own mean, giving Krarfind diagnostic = -0.002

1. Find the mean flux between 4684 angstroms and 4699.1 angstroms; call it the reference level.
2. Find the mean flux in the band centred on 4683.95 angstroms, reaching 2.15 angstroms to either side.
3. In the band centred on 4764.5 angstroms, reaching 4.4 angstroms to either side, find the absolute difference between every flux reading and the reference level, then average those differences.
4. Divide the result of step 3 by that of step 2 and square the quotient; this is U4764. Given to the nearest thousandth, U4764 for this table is 0.068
